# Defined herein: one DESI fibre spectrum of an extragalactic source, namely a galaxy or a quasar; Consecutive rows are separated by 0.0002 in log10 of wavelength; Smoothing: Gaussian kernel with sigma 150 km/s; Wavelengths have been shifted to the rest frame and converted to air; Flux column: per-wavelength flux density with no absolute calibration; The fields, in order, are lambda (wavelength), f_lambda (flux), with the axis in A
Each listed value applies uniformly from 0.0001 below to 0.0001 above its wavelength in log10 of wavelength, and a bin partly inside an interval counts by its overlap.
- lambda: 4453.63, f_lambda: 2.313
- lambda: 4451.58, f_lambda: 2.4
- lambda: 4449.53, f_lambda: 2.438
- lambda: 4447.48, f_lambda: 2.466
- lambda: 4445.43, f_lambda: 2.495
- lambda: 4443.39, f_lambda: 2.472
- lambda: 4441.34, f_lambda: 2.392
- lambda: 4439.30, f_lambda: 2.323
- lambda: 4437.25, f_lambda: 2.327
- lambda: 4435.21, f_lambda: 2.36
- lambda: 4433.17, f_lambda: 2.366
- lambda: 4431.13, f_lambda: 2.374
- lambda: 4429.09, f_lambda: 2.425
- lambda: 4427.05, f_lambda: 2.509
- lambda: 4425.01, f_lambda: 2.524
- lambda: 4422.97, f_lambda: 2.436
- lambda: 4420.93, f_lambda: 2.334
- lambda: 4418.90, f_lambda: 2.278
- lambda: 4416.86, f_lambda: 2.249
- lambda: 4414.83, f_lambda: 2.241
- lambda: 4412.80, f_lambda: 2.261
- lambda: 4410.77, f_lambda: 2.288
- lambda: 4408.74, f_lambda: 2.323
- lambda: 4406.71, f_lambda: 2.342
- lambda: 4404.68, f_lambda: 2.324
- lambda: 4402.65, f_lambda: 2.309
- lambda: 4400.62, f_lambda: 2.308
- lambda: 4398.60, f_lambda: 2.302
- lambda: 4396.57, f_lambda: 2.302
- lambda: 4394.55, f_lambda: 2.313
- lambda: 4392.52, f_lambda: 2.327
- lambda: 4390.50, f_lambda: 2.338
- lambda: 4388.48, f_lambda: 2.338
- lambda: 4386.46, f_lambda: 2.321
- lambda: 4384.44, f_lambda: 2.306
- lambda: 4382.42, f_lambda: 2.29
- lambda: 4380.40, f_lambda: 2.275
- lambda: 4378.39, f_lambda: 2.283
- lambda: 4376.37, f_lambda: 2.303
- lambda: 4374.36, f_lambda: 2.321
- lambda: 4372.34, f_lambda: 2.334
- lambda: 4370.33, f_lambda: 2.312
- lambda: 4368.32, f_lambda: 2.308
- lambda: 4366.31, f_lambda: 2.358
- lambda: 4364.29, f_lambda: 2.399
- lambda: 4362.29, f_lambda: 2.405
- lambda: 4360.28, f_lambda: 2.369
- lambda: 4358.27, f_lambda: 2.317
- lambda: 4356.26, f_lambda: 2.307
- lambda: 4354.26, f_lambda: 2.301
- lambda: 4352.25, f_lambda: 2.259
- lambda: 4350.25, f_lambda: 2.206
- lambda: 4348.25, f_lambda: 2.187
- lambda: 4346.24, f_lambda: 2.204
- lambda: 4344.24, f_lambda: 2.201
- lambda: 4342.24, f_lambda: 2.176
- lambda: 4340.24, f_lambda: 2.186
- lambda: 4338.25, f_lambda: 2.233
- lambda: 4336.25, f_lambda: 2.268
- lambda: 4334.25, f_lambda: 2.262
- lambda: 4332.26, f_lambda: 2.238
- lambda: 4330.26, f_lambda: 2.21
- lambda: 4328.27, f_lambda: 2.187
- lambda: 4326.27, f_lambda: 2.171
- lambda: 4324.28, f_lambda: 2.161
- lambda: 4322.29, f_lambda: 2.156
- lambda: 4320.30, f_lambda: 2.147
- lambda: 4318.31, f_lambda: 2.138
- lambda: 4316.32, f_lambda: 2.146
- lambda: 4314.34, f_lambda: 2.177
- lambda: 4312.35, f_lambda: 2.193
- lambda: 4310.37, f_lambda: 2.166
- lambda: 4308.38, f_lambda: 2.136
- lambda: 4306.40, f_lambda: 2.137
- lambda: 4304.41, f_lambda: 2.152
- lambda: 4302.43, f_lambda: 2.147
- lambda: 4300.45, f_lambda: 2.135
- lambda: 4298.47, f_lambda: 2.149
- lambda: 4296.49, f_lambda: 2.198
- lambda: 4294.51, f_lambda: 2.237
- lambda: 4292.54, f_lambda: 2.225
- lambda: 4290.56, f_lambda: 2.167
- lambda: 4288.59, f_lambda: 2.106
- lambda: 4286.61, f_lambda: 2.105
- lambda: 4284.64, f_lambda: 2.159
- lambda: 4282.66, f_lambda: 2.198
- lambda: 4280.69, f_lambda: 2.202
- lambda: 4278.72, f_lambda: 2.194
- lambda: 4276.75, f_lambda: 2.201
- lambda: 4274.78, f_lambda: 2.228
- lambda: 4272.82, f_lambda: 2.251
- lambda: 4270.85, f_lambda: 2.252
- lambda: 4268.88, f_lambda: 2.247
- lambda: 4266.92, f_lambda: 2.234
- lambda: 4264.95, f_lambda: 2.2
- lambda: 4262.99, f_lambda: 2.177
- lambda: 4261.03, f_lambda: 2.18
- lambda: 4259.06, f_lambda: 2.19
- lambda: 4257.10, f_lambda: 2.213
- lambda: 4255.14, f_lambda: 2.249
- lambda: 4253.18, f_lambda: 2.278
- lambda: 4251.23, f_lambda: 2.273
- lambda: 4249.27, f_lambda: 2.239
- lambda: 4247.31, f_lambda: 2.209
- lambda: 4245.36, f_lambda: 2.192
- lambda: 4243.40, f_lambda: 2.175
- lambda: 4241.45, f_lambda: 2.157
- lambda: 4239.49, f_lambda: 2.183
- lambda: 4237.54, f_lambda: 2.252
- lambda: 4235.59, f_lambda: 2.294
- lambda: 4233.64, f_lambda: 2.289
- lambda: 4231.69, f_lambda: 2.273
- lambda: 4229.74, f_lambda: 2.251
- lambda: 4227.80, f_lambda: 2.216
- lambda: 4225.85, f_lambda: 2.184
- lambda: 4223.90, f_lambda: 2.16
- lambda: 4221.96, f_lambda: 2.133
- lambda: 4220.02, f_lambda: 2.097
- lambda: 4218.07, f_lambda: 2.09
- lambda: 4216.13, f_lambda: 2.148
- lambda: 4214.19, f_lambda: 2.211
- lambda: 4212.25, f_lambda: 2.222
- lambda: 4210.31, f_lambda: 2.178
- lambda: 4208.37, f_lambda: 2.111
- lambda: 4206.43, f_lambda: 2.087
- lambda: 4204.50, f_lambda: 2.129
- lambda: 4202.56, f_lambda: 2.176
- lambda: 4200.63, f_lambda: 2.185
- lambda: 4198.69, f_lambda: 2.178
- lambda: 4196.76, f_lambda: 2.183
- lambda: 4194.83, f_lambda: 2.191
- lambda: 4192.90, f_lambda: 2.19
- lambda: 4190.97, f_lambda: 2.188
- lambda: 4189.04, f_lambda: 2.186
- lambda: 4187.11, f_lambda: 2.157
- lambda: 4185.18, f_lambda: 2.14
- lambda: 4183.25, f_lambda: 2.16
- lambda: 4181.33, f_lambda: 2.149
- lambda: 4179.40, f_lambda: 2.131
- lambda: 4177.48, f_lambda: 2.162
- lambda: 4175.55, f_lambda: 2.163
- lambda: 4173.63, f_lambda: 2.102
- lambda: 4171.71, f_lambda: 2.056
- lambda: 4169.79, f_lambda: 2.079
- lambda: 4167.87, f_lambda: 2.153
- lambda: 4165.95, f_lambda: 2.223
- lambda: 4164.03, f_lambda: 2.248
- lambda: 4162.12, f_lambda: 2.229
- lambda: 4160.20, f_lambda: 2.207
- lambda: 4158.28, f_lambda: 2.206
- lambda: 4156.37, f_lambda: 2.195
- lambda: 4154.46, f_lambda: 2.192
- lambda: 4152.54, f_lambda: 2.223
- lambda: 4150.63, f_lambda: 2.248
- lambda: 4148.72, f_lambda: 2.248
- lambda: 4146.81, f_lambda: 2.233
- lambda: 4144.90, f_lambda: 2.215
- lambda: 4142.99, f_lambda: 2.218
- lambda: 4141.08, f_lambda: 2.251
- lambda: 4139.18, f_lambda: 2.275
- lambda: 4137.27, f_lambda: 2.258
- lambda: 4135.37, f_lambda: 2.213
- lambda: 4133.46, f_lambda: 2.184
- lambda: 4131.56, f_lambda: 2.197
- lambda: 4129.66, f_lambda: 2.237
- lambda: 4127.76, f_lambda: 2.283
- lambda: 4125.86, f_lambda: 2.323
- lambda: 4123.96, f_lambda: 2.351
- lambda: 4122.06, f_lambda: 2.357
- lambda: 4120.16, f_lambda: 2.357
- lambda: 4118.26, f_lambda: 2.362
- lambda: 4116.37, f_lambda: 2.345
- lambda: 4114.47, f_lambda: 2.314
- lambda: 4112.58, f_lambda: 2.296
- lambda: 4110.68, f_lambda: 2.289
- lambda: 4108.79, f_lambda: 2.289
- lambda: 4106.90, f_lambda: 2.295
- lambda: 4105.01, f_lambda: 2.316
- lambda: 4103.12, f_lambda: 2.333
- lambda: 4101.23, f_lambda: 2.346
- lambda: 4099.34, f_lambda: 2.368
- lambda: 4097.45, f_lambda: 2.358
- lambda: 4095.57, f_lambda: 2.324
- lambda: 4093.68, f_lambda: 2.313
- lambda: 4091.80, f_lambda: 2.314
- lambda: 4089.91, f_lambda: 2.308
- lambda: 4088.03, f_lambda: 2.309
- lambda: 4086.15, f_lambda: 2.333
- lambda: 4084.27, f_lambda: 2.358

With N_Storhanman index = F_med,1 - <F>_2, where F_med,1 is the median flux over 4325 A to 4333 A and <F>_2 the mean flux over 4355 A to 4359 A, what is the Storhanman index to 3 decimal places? -0.114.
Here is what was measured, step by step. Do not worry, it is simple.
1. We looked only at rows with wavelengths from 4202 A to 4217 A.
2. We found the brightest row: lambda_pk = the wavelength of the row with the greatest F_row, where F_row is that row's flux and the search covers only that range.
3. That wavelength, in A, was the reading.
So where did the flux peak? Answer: 4212.25 A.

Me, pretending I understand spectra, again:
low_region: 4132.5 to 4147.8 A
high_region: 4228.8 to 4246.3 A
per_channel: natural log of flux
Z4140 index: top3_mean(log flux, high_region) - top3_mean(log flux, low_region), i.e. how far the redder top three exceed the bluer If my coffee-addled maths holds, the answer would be 0.011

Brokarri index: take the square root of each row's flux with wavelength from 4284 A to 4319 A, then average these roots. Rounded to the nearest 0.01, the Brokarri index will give 1.47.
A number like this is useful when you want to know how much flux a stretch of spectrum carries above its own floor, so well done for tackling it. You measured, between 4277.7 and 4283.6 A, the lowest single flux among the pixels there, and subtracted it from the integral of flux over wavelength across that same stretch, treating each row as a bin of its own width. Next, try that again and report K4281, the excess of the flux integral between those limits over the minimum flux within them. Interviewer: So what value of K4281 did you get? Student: 10.8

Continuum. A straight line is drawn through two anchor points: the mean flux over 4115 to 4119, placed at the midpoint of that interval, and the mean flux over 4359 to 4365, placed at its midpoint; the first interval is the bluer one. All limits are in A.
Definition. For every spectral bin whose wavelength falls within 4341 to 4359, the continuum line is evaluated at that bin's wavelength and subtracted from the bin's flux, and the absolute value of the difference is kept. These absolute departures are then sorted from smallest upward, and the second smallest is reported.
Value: 0.08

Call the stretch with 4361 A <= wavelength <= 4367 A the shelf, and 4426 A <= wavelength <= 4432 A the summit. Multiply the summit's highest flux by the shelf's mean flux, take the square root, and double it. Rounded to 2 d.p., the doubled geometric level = 4.89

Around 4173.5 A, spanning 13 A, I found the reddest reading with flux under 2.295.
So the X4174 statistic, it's 4179.40 A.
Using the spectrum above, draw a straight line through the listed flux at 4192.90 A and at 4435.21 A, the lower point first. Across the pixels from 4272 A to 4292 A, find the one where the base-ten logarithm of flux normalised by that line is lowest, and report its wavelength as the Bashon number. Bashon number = 4288.59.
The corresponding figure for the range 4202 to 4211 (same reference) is 4206.43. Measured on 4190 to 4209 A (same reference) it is 4206.43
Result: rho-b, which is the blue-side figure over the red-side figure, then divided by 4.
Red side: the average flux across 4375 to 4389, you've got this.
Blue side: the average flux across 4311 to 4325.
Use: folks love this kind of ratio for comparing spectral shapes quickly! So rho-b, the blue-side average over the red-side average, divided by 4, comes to 0.235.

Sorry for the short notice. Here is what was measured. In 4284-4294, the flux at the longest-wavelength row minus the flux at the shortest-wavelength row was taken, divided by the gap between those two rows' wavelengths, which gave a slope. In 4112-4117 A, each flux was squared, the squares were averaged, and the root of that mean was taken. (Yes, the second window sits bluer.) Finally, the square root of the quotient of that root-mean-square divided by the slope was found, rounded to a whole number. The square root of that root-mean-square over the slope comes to 17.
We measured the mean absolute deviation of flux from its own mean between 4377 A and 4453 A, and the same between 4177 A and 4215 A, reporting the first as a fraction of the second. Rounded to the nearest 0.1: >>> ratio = 2.2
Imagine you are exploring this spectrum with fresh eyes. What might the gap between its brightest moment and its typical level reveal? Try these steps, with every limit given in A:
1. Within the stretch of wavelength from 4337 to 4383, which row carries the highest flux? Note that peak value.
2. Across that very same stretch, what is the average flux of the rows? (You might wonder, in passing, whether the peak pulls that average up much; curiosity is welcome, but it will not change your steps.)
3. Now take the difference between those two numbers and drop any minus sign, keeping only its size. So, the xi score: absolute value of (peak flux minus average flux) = 0.12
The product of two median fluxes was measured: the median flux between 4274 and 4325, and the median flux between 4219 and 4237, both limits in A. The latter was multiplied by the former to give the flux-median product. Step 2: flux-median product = 4.79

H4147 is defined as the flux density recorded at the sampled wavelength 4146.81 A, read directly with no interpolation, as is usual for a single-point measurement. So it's 2.233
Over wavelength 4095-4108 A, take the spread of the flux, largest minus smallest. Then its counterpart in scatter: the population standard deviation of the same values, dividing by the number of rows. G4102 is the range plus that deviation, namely 0.10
